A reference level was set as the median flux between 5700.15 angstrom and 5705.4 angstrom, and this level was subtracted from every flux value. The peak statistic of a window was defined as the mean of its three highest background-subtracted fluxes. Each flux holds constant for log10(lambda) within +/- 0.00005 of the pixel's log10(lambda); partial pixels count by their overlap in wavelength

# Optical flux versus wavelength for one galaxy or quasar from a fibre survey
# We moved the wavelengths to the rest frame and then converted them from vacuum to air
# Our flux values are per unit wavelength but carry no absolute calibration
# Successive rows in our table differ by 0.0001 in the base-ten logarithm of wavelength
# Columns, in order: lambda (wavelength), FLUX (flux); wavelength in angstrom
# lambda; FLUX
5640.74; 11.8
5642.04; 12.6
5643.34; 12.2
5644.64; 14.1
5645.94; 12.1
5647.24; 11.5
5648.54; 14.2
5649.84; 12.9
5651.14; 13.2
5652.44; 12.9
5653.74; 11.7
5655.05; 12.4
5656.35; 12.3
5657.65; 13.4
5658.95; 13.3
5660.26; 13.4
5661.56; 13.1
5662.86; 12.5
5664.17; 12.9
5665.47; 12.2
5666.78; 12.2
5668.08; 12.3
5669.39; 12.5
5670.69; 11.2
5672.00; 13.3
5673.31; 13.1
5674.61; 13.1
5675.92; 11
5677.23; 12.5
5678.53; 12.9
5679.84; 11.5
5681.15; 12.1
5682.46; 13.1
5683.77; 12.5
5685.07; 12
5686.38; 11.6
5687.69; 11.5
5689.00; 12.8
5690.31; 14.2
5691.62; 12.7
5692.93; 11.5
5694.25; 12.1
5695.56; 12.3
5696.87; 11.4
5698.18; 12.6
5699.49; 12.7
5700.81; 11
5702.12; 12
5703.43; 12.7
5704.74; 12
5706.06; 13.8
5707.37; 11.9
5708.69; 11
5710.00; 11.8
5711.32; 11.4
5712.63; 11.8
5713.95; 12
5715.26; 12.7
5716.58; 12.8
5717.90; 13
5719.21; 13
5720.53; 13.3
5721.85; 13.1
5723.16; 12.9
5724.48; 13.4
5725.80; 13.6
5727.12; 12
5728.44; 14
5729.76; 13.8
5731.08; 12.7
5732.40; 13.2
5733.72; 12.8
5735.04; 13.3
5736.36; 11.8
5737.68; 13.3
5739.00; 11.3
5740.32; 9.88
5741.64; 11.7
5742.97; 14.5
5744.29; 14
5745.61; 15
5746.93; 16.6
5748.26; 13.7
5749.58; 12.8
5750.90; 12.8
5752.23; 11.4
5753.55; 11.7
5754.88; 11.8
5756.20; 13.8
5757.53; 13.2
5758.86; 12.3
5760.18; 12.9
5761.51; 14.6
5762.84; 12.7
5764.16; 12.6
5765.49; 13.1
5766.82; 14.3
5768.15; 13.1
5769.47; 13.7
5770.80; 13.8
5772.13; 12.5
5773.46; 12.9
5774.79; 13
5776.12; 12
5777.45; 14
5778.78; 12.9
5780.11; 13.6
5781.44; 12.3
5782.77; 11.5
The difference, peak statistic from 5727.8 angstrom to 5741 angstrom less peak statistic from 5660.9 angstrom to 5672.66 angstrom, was 0.60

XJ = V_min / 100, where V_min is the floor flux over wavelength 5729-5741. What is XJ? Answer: 0.099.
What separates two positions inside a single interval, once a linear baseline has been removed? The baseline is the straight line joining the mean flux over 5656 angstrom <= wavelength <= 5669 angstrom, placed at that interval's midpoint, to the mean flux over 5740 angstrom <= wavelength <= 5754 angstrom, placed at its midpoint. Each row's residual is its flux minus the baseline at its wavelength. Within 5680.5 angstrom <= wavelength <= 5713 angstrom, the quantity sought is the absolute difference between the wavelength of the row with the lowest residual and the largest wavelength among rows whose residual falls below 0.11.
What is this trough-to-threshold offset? 3.9 angstrom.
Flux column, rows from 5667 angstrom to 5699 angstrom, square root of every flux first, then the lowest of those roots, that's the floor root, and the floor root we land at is 3.32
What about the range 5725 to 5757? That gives 3.14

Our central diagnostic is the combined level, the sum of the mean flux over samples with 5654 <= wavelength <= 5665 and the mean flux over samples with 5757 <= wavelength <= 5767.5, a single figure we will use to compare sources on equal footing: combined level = 26.1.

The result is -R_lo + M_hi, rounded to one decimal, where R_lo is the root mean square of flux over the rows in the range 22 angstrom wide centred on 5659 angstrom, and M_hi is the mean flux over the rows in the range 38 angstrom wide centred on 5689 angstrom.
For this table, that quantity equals -0.5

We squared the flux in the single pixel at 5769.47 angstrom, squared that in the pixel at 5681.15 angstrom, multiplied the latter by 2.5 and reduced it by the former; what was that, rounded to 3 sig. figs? 178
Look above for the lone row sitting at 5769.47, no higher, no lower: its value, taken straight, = 13.7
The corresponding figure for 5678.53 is 12.9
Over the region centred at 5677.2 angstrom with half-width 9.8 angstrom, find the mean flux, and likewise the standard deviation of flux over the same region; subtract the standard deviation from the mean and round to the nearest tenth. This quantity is 11.6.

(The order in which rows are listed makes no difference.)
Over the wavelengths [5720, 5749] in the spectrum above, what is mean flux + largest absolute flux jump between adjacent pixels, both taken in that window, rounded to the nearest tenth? 16.1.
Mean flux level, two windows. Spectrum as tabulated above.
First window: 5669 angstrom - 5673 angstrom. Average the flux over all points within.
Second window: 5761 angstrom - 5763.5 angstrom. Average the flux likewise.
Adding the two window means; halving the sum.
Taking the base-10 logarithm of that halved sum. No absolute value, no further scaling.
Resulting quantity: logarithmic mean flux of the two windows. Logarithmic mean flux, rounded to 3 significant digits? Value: 1.11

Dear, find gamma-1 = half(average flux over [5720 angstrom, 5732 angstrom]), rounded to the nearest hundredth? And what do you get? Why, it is 6.60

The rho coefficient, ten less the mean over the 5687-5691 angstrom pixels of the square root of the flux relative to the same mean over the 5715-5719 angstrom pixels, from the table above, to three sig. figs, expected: 9.00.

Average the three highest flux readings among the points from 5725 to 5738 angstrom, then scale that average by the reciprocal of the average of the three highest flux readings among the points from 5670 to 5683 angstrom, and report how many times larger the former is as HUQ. 1.05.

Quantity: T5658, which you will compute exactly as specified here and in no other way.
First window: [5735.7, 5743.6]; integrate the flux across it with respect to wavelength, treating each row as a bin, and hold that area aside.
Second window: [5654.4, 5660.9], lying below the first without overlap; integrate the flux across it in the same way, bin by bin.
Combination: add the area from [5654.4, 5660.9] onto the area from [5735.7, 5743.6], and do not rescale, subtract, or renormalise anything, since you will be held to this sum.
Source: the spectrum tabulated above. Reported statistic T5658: 180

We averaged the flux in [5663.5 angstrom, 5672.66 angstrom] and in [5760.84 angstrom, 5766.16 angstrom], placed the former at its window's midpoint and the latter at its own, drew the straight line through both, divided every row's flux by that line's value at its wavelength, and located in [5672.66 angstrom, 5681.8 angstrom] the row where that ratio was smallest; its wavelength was 5675.92 angstrom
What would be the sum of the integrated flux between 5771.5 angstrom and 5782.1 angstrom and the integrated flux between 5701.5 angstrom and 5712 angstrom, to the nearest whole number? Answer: 264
